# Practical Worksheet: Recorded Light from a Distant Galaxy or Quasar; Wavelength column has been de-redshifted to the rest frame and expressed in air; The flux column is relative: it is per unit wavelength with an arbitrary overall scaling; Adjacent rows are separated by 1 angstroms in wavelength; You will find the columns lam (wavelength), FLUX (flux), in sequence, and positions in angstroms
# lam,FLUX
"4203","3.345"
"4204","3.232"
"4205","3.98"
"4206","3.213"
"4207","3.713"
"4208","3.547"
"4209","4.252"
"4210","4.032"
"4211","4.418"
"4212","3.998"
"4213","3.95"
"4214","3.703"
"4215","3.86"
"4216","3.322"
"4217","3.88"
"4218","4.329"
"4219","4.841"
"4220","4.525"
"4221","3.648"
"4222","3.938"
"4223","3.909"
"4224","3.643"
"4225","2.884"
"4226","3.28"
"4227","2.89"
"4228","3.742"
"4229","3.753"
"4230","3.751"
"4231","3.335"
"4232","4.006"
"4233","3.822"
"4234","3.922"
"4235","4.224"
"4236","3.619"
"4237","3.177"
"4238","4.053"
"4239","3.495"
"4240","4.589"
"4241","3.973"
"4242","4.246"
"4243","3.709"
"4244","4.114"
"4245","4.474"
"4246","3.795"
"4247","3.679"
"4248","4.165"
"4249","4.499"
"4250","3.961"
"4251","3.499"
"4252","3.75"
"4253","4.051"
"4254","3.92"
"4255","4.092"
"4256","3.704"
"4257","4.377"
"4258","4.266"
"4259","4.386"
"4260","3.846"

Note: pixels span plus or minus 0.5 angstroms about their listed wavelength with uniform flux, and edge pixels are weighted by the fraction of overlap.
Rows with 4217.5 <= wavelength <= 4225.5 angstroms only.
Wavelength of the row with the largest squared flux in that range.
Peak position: 4219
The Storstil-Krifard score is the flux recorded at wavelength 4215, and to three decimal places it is 3.860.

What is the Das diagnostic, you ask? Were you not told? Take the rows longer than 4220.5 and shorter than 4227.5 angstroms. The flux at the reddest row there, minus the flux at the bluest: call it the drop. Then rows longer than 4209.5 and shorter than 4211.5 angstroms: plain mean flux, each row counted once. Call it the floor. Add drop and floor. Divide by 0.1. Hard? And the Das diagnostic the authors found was 35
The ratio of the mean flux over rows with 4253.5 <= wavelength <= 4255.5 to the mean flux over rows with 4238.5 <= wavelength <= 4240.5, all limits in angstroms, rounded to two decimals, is 0.99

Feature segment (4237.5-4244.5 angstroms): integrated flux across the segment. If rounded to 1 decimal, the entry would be 28.2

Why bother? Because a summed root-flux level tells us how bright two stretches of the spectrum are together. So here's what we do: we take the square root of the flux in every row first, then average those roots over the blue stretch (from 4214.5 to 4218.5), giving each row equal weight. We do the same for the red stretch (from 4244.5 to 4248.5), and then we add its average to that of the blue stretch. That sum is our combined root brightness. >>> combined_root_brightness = 3.96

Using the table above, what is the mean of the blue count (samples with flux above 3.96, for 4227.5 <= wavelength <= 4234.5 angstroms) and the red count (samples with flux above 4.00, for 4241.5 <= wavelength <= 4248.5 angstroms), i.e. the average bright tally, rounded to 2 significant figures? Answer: 2.5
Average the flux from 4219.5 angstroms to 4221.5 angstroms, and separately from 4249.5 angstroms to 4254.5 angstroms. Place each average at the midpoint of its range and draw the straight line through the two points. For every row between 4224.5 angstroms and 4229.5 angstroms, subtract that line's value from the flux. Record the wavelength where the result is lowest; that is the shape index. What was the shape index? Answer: 4225 angstroms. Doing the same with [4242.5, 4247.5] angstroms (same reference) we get 4243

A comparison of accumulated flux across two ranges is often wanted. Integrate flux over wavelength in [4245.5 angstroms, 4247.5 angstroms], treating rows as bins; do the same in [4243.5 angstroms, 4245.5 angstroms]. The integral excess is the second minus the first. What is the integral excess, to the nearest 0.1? 1.1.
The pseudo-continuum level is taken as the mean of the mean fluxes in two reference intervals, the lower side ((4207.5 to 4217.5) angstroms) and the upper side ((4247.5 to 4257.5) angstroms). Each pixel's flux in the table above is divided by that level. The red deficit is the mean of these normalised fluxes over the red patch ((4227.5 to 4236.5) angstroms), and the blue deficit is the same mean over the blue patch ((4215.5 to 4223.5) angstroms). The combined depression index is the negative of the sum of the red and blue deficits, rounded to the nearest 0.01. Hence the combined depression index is -1.99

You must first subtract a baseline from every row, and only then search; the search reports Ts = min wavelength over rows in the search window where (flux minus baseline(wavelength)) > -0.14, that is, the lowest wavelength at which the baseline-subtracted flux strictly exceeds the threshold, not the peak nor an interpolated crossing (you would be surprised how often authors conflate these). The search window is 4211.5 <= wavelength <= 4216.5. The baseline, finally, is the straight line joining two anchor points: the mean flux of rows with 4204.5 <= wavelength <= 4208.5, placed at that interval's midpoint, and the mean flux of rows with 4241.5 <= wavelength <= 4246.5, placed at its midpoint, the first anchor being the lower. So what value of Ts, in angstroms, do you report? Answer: 4212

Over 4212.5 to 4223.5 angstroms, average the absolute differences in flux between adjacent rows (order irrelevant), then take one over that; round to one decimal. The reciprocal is 2.5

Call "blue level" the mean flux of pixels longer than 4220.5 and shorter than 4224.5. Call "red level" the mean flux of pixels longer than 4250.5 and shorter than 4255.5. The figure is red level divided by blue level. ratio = 1.02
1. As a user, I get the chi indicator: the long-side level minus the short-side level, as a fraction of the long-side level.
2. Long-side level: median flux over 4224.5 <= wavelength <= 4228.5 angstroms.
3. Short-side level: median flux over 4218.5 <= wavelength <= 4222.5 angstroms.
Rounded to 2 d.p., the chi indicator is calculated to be -0.37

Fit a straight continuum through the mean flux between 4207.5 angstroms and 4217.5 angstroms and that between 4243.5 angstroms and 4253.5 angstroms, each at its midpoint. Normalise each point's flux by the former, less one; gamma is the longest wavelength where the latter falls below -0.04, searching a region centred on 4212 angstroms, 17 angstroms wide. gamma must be 4216 angstroms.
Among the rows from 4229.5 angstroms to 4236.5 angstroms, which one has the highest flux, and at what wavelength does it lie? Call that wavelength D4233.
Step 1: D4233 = 4235 angstroms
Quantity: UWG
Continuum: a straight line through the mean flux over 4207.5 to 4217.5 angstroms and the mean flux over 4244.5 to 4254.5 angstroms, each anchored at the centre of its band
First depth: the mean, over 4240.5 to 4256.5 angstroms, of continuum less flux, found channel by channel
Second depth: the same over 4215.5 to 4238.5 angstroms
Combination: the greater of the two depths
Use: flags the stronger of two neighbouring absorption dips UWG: 0.17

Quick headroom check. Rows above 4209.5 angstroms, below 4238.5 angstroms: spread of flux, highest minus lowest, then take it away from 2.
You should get 0.04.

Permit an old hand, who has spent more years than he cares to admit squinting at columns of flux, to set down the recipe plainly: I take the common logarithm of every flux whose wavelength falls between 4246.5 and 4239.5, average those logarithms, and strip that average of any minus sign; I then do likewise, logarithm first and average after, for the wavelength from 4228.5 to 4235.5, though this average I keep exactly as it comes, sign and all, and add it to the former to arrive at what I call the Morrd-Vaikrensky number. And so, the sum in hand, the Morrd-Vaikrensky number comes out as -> 1.20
